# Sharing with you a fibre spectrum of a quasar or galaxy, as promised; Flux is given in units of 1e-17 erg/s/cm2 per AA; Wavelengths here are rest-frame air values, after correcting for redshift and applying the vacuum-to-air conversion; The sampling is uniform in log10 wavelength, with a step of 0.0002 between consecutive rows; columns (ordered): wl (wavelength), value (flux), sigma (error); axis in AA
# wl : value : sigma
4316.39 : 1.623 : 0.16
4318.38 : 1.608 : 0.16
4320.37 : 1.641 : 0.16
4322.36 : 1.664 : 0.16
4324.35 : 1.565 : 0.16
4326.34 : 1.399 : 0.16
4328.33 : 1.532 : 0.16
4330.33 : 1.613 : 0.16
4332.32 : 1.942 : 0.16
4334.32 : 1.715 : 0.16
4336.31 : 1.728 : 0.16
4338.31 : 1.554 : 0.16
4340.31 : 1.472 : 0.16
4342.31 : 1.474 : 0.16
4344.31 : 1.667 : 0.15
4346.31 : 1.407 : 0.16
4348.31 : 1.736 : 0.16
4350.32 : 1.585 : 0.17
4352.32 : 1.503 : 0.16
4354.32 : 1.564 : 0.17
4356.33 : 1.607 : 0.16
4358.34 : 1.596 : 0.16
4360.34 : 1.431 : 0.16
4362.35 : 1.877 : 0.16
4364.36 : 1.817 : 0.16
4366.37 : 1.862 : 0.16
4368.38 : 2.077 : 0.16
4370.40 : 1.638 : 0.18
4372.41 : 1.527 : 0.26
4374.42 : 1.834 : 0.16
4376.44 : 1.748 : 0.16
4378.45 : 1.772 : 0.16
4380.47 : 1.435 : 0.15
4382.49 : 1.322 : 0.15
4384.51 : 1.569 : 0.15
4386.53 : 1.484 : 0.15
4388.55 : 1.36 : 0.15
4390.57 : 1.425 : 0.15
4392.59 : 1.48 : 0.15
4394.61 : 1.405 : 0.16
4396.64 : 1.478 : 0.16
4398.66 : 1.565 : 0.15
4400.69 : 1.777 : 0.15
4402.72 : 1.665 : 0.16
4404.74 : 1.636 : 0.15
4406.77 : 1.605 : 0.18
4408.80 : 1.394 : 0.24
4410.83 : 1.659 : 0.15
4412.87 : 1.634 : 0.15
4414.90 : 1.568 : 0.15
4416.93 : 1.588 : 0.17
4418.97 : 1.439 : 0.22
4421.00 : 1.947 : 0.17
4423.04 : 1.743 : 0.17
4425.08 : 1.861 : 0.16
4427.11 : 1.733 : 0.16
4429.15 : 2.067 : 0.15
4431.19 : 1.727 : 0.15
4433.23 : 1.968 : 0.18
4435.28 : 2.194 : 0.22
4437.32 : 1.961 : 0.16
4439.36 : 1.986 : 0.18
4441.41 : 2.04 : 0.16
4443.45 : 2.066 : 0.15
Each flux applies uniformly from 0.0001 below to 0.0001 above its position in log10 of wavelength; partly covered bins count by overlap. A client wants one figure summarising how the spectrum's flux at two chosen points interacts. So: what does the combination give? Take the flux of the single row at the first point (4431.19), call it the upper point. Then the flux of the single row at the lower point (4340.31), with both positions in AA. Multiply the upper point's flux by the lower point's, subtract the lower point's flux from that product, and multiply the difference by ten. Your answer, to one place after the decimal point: 10.7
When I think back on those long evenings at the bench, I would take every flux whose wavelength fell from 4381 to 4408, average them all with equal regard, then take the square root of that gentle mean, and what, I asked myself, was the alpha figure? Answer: 1.23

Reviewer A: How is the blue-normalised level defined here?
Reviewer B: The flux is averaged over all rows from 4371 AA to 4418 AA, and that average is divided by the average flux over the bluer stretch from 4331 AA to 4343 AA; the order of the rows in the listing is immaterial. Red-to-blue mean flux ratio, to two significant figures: 0.95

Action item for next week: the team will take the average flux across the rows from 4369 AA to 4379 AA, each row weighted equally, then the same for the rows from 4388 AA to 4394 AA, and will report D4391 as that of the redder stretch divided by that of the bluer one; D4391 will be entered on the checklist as 0.83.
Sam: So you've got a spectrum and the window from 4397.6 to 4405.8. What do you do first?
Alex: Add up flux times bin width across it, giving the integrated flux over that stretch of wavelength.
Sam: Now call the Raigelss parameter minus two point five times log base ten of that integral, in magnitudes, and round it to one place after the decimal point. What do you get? -2.8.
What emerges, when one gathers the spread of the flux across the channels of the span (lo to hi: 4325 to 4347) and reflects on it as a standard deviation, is 0.16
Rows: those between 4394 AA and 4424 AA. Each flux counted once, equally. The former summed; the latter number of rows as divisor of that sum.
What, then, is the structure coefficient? 1.61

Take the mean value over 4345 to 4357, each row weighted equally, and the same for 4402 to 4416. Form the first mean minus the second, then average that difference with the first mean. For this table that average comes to 0.77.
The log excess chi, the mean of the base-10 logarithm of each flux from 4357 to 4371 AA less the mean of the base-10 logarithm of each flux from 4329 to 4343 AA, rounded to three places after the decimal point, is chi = 0.028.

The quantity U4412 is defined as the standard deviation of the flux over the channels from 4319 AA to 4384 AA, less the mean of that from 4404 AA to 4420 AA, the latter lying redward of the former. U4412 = -1.39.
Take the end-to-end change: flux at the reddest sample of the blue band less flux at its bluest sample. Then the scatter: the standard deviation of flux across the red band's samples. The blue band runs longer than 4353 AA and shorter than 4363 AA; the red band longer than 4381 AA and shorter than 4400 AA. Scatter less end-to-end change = -0.23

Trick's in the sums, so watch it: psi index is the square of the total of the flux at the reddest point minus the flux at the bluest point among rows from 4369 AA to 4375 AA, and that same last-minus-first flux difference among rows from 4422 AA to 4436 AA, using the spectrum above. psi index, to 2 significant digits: 0.42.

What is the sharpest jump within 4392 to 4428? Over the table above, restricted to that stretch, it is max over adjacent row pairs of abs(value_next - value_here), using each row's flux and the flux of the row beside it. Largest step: 0.51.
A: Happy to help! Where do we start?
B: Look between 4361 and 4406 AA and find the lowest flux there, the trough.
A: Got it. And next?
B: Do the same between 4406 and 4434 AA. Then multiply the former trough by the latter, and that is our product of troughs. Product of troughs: 1.84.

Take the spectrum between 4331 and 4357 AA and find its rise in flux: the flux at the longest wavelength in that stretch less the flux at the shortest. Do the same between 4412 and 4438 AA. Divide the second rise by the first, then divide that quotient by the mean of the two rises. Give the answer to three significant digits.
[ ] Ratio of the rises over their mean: 244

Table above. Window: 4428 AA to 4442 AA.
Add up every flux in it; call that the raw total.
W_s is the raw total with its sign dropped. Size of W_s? 13.9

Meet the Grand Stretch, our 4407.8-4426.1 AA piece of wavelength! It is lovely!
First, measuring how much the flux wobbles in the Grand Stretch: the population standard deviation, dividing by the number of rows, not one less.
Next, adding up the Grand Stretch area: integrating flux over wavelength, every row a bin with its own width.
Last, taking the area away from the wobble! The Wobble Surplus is -30.0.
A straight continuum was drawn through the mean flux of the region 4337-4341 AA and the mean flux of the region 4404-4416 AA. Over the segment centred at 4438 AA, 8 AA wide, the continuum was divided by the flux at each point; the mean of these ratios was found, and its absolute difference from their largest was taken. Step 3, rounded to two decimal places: 0.03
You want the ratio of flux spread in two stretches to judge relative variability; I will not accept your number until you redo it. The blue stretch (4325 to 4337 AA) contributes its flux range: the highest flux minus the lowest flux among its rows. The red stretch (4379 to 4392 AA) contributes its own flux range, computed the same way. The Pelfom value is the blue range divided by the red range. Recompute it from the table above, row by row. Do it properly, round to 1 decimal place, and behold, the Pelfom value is 2.2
